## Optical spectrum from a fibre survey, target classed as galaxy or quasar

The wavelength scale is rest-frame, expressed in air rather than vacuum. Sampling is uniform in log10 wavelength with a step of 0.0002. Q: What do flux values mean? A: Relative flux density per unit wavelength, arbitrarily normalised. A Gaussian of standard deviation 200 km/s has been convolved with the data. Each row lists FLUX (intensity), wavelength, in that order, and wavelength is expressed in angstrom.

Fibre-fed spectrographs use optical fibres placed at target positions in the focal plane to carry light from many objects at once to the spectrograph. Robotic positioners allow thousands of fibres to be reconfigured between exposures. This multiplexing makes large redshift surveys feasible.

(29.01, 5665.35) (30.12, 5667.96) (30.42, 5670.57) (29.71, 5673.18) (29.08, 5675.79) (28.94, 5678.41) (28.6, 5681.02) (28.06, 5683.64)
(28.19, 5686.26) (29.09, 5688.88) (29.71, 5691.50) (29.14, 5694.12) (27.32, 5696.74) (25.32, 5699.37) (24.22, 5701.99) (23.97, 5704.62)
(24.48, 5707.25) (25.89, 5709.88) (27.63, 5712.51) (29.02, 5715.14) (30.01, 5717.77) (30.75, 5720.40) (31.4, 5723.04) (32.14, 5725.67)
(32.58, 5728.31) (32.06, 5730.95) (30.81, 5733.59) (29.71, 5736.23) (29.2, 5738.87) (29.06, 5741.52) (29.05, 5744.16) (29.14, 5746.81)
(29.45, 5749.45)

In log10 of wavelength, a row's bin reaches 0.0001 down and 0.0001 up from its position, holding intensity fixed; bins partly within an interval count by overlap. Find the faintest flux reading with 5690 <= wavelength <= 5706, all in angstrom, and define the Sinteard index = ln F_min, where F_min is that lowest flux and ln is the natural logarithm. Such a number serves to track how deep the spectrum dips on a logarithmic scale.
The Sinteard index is 3.18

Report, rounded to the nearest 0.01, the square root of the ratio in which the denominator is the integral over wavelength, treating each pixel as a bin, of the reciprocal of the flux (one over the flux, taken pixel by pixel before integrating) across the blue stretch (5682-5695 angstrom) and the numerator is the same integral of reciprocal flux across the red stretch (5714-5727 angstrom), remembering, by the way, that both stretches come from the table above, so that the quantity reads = 0.97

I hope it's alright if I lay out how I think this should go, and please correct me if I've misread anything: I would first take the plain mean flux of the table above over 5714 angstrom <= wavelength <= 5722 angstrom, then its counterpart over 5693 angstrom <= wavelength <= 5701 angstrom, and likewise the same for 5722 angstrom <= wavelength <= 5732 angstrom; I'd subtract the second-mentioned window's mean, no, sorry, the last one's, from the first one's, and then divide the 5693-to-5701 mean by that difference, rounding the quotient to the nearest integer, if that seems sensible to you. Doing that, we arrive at -13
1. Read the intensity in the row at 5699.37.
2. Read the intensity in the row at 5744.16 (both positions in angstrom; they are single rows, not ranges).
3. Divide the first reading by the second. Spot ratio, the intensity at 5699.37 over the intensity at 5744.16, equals 0.87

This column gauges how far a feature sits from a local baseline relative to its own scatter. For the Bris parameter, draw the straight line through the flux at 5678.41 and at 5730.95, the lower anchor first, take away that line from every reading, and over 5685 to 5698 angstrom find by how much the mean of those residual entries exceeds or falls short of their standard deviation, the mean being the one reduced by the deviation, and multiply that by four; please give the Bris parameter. -8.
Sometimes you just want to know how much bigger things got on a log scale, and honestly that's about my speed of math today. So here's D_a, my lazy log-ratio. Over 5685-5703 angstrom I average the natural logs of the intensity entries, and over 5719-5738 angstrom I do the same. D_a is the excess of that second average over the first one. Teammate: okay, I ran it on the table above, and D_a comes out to 0.13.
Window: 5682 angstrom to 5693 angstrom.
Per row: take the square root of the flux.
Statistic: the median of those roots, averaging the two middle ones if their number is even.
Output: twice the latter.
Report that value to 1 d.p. 10.7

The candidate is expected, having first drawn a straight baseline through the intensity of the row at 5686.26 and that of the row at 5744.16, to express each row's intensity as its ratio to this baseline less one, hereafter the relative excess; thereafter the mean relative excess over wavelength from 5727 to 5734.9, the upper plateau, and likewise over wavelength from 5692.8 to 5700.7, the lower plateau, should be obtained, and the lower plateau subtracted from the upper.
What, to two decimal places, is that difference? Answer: 0.14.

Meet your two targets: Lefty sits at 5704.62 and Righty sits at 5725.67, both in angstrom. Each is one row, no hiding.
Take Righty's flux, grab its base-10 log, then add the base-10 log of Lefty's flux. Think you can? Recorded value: 2.89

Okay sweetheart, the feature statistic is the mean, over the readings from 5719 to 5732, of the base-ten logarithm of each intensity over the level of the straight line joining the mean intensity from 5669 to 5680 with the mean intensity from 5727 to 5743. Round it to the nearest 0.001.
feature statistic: 0.019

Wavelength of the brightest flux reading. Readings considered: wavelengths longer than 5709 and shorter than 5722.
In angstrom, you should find 5720.40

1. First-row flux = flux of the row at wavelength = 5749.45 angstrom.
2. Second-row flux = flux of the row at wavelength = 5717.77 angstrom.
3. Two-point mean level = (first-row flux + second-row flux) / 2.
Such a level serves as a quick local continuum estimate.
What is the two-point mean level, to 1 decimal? 29.7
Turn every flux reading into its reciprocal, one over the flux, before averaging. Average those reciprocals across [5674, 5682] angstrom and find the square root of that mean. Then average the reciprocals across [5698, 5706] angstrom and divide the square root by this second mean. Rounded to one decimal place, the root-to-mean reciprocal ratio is 4.6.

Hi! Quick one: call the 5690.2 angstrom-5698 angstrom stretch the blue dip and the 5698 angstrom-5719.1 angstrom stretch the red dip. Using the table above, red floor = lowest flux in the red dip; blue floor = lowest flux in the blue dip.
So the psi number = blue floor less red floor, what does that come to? 3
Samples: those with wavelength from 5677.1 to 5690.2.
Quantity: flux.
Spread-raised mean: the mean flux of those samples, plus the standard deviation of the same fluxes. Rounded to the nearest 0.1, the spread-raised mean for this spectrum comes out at 29.0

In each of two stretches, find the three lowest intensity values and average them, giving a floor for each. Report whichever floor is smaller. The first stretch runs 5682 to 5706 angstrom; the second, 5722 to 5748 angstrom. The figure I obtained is 24.5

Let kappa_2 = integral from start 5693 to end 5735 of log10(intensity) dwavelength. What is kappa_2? 61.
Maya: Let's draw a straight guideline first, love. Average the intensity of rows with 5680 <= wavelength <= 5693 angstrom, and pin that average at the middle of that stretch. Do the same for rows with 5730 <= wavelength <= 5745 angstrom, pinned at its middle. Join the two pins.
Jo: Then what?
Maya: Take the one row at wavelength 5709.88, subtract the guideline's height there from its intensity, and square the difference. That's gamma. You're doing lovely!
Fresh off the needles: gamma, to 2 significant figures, 12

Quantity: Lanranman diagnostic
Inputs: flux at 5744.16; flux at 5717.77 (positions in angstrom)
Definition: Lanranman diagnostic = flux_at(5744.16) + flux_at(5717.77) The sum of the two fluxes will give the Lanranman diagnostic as 59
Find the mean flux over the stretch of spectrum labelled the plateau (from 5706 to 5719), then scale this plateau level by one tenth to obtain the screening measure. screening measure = 2.7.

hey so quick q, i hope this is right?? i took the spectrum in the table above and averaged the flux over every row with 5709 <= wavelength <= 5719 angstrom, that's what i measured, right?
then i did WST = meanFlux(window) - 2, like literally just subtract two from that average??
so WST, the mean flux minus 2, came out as 26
